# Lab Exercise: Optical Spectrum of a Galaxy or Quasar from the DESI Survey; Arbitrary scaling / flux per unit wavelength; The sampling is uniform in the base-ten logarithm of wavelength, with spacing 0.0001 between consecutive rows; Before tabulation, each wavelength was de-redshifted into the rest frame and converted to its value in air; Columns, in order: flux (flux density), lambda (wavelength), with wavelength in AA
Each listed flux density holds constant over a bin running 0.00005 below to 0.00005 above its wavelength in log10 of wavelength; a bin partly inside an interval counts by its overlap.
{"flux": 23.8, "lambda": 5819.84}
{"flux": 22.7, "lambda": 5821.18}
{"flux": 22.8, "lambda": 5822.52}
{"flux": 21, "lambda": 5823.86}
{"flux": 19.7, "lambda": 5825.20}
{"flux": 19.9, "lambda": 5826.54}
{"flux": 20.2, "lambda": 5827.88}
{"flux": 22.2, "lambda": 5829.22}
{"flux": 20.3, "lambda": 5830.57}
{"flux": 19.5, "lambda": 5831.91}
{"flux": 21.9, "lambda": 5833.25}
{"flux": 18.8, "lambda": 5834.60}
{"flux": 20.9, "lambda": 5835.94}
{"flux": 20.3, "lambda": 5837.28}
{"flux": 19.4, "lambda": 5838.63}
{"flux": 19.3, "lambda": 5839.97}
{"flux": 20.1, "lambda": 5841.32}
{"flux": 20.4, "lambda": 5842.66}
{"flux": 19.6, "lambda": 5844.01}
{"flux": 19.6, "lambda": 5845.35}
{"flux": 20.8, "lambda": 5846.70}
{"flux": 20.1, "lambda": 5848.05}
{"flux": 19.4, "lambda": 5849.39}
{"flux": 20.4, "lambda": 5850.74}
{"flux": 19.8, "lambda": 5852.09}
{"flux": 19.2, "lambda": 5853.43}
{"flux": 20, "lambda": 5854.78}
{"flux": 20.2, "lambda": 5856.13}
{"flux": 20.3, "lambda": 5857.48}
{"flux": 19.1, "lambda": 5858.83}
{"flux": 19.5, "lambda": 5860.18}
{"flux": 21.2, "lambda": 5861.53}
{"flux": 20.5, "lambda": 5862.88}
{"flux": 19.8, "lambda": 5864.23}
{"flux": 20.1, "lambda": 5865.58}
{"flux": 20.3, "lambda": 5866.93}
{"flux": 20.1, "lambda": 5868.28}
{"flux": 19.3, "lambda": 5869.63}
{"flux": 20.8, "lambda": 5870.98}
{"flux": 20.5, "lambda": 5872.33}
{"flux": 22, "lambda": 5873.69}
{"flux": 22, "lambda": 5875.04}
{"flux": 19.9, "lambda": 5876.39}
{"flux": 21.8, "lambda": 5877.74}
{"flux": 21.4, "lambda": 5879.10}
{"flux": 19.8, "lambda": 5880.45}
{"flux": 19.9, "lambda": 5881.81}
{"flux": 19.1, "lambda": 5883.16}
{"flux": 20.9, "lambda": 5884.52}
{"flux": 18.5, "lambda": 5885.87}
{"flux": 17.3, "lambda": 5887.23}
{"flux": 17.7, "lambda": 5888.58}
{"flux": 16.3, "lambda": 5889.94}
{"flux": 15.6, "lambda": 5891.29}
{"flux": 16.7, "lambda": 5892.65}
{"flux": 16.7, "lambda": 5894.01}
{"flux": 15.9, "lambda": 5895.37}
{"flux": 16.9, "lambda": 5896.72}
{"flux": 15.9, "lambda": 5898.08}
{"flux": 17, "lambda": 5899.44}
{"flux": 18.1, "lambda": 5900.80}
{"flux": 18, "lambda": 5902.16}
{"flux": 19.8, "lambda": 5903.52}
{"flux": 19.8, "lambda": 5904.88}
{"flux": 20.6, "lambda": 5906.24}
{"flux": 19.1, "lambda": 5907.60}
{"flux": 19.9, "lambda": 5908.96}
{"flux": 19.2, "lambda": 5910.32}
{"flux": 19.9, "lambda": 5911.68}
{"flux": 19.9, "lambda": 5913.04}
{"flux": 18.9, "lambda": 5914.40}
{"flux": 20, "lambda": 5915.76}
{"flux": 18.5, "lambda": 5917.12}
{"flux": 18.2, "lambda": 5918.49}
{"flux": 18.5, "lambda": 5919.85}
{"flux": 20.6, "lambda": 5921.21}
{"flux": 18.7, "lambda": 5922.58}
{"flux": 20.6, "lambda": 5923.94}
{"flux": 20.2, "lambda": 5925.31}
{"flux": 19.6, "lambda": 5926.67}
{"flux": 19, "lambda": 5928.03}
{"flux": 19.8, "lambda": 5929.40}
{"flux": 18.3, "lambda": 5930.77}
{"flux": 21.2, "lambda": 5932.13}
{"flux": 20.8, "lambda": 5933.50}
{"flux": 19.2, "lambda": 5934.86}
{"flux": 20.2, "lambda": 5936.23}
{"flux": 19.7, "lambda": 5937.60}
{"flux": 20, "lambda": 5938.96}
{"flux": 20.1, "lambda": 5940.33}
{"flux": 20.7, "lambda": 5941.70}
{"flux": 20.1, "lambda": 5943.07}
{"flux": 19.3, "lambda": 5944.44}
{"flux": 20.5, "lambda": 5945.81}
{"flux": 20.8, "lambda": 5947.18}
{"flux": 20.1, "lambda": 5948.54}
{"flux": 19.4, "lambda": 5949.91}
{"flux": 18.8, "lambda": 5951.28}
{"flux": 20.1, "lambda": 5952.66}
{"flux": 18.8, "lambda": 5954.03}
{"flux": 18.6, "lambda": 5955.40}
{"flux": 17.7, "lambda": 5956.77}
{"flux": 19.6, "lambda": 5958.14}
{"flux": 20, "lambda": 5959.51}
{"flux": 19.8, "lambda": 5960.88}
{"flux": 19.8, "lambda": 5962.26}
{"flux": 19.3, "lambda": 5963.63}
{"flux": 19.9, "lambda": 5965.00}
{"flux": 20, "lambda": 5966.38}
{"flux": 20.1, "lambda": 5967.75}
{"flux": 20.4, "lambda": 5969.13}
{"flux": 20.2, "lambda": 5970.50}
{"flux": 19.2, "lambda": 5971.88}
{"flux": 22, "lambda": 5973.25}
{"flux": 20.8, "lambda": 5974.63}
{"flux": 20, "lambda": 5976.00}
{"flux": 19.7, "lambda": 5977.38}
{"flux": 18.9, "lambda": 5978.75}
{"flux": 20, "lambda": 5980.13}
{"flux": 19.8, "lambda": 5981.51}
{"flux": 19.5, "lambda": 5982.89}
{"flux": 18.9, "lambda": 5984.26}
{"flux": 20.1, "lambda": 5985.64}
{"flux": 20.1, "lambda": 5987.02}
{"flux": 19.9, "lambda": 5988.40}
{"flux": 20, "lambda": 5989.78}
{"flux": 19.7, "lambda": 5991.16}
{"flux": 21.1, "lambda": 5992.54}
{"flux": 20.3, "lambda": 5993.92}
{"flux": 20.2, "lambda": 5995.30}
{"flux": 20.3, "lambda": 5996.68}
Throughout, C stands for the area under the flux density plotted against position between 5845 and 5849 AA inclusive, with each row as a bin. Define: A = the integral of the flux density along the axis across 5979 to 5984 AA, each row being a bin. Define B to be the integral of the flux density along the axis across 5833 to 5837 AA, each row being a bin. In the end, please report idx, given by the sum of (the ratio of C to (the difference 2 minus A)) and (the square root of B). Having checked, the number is 8.19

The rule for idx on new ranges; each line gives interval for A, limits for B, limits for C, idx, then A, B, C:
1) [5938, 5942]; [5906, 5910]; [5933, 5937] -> 7.87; 81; 78.9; 80.1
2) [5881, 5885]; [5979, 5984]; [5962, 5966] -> 8.89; 80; 98.1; 78.7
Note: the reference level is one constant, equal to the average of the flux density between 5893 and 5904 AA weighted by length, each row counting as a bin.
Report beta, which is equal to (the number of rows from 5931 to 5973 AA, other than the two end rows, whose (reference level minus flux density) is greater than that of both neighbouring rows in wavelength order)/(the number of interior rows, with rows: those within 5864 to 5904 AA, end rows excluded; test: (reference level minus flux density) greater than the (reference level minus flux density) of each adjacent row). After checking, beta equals 0.6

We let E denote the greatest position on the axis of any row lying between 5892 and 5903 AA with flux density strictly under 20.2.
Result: 5902.16 AA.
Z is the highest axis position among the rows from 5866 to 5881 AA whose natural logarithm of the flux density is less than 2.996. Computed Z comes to 5880.45 AA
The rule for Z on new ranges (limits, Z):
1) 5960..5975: 5971.88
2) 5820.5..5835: 5834.60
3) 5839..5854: 5853.43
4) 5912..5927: 5926.67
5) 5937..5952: 5951.28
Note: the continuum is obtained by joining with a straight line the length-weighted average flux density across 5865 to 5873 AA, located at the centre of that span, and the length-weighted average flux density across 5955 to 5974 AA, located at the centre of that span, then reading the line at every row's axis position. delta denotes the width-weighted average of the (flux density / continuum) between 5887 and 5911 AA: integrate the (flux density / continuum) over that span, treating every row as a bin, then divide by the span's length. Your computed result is 0.89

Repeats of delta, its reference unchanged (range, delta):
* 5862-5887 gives 1.01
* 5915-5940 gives 0.98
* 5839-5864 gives 0.98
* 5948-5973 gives 0.99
